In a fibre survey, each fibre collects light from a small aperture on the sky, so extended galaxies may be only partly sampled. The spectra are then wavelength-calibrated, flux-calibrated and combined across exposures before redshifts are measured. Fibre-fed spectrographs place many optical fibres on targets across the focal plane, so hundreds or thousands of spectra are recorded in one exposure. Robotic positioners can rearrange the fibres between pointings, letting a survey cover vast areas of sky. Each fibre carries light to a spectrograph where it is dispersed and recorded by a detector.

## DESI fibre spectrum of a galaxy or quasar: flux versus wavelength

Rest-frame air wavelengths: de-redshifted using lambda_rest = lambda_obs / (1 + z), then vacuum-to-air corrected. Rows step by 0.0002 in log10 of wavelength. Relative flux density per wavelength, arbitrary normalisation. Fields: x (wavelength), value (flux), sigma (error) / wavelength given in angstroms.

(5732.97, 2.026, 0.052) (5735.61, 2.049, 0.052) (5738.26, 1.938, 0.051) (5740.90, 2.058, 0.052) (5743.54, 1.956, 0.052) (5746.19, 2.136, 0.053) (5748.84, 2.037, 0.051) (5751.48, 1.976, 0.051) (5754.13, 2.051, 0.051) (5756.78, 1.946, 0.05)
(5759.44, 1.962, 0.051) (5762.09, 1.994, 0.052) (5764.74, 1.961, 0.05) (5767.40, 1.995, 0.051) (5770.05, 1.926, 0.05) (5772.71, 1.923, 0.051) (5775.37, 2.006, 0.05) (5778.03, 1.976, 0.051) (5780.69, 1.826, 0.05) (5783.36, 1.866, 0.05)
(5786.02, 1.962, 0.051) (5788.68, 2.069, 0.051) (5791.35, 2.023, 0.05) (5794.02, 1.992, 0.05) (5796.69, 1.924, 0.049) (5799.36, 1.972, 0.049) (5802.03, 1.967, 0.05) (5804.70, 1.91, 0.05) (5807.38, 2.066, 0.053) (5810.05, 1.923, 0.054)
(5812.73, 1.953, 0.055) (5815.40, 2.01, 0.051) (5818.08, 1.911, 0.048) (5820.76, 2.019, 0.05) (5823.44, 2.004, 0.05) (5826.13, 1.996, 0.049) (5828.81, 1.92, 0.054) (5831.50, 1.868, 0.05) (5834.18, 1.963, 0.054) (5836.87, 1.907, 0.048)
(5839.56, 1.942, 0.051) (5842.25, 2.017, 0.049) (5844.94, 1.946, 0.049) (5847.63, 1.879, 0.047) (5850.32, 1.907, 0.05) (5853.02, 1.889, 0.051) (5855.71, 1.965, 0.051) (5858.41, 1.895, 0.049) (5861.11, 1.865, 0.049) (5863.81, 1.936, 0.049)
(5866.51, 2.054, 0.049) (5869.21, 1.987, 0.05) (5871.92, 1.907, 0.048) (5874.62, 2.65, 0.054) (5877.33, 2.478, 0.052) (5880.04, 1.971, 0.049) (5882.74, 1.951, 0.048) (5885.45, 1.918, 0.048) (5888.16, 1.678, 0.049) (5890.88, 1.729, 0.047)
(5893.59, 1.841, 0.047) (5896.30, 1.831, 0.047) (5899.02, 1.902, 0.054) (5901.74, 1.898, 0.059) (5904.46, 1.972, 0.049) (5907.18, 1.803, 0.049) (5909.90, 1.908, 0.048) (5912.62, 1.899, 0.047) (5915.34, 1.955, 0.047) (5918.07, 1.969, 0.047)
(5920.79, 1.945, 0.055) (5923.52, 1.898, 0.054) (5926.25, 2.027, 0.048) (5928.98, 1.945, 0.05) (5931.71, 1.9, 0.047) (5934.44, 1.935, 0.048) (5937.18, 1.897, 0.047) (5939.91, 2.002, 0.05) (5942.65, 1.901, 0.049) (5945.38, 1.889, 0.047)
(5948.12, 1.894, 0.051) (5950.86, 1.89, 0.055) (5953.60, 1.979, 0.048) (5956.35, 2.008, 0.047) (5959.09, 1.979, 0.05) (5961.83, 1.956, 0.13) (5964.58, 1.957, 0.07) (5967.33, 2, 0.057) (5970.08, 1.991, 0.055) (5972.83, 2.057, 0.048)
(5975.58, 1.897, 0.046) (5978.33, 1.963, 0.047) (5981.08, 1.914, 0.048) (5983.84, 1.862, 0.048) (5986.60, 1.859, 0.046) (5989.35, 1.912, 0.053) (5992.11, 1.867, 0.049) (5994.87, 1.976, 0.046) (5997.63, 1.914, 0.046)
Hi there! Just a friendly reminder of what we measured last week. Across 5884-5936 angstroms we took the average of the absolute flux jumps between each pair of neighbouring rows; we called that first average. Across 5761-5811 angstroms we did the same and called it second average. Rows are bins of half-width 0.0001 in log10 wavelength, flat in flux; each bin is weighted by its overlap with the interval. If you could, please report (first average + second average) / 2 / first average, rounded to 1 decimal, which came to 1.0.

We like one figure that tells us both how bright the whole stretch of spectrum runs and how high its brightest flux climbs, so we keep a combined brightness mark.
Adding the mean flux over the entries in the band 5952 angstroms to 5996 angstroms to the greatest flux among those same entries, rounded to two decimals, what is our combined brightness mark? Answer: 4.01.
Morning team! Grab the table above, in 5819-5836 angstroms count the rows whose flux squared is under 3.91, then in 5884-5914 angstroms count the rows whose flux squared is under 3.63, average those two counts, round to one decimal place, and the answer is 5.5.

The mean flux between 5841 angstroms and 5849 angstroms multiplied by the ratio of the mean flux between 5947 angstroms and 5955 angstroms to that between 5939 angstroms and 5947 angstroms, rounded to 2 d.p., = 1.94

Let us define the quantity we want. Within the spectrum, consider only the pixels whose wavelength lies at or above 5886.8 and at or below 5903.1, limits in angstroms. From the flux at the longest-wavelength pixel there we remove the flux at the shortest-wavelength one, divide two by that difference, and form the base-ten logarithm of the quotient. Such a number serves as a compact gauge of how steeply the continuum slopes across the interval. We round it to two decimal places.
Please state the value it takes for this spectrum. 0.96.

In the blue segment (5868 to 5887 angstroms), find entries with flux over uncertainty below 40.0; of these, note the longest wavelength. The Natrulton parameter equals 5885.45 angstroms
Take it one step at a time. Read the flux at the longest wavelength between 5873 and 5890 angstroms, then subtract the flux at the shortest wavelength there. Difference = -0.97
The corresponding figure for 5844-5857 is 0.02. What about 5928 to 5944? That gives -0.04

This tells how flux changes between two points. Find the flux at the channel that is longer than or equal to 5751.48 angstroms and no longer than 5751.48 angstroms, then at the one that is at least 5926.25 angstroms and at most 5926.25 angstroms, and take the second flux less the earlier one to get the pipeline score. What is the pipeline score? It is 0.05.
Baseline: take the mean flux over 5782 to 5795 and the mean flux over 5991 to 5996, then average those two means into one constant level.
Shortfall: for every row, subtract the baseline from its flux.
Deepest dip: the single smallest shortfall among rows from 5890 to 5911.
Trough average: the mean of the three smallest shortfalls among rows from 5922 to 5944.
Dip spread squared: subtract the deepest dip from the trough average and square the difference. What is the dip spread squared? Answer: 0.029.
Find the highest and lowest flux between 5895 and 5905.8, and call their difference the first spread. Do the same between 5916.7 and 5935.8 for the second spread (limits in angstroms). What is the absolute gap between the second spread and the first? 0.012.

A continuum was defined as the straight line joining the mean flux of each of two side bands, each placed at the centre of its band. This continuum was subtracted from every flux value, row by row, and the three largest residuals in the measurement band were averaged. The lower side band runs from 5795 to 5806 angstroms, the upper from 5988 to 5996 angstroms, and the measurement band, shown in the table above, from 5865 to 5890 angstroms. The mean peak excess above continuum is 0.460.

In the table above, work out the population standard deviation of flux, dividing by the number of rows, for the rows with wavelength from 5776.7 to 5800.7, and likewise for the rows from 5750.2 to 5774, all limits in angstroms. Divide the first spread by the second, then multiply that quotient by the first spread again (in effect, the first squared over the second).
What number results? 0.13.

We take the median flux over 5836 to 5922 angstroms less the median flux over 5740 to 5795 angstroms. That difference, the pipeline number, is -0.06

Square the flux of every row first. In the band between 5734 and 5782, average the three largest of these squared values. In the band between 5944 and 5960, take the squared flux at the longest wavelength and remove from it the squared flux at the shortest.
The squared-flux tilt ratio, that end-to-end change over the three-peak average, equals 0.08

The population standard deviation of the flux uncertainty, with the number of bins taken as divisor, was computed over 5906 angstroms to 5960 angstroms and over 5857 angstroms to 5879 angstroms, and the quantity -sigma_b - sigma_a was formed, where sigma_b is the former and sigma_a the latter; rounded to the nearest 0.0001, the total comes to -0.0045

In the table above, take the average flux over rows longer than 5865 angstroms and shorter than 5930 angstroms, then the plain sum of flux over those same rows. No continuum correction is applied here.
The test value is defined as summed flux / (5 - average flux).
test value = 15.5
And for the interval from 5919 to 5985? 15.3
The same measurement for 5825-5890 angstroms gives 15.7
